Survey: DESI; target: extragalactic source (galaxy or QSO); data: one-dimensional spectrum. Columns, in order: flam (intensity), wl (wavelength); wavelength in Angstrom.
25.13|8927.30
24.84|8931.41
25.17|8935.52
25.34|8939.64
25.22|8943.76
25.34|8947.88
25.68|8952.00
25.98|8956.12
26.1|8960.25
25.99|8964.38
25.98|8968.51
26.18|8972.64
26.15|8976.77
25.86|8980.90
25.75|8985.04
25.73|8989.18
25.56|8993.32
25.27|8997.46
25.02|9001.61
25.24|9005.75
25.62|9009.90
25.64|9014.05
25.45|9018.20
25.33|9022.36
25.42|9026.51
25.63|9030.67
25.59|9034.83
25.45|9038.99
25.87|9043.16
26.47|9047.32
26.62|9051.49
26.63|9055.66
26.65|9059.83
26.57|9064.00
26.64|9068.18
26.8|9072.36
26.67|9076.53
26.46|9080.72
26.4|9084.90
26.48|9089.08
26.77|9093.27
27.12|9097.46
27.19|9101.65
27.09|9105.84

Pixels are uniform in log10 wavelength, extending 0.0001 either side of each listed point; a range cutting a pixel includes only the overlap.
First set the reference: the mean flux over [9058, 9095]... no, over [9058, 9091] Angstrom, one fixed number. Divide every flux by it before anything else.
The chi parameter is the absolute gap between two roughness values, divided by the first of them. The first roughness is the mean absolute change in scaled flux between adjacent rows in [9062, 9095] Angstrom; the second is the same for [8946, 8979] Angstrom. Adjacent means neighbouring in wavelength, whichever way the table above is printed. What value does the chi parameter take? 0.11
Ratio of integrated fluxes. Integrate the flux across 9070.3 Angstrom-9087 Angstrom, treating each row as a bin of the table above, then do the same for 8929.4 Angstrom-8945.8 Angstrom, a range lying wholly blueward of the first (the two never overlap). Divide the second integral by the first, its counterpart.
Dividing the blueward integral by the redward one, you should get 0.93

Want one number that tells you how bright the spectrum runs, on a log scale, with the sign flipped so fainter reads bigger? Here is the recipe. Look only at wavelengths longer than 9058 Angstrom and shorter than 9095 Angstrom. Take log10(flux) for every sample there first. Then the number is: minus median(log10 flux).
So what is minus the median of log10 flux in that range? -1.43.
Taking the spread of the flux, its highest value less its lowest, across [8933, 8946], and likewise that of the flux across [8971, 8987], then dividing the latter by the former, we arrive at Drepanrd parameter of 2.5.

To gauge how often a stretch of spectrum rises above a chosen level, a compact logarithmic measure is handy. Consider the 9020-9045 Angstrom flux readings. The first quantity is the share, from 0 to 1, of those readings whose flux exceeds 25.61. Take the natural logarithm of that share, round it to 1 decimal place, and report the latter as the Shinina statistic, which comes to -1.1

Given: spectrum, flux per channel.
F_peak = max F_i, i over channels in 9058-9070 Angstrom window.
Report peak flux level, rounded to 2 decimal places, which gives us 26.65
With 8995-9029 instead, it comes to 25.64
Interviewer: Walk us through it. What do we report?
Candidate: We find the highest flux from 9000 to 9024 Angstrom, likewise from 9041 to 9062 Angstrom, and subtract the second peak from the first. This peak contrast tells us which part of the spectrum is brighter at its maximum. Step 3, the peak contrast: -1.0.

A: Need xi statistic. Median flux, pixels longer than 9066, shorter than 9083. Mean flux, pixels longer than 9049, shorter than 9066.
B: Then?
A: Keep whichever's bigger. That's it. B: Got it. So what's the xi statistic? 26.7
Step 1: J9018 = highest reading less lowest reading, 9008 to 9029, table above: 0.31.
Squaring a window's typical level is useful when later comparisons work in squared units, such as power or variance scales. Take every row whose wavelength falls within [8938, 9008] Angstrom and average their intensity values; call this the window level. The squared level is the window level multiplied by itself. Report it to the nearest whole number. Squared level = 659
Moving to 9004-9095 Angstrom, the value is 682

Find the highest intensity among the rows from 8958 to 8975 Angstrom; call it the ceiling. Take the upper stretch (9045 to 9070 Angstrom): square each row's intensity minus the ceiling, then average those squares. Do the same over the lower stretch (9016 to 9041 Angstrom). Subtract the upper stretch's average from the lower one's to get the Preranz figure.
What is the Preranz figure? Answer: 0.3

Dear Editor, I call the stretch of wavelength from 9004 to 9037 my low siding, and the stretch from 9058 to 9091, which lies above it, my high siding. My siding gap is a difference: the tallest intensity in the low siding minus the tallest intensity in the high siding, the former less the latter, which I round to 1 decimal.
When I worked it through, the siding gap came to -1.2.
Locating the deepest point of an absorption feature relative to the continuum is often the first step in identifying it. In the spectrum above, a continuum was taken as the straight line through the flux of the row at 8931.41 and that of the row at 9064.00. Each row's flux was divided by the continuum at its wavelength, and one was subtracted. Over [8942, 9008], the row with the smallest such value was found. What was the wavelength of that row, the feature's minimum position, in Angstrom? 9001.61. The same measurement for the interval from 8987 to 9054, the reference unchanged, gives 9038.99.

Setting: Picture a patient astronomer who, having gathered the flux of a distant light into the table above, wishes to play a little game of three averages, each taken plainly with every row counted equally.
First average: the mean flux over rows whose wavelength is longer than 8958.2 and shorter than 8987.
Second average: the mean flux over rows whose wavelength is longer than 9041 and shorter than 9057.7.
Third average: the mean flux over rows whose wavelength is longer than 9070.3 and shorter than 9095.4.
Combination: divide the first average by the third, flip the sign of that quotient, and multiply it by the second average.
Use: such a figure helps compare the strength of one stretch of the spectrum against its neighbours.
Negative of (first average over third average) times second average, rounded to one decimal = -25.8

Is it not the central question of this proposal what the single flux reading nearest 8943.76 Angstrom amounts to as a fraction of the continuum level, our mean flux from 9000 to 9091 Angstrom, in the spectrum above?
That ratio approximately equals 0.97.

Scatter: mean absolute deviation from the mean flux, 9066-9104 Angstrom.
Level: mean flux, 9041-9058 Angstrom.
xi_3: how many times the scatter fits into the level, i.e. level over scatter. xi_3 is 121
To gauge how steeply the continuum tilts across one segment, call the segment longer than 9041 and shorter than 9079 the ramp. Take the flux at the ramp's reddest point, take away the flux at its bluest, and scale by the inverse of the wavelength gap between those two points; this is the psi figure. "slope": 0.024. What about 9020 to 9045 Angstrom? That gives 0.026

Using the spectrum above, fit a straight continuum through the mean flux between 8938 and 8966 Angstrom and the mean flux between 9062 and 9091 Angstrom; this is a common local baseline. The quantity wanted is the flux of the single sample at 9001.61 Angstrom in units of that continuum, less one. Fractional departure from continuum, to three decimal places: -0.039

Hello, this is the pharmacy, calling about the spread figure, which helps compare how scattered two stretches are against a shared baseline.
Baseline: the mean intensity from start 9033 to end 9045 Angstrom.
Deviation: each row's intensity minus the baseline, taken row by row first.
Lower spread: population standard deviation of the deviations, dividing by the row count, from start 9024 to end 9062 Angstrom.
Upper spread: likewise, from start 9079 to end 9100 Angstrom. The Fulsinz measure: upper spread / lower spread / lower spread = 1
